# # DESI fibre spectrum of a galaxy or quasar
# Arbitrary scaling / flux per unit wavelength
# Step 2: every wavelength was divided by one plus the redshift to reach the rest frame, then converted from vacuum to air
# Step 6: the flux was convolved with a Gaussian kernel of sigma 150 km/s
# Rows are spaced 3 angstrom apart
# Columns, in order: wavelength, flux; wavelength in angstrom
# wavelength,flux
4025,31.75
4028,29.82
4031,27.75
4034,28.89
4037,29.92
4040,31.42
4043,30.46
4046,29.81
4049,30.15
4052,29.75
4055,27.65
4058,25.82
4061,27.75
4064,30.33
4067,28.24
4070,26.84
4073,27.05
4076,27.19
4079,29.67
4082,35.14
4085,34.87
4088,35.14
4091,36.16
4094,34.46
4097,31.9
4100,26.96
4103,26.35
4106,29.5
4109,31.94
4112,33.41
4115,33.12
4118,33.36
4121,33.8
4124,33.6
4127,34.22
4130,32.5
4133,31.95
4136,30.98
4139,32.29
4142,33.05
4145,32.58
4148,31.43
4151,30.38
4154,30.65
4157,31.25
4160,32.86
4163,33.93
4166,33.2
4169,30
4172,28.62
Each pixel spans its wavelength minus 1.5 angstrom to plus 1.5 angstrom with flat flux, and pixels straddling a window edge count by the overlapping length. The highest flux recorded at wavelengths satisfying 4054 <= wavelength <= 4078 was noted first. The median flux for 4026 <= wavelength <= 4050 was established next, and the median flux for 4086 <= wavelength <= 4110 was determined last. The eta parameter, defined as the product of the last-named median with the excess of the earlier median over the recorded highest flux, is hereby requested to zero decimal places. -15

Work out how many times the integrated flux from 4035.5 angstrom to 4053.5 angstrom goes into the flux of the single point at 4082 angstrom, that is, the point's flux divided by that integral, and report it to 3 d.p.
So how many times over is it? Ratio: 0.065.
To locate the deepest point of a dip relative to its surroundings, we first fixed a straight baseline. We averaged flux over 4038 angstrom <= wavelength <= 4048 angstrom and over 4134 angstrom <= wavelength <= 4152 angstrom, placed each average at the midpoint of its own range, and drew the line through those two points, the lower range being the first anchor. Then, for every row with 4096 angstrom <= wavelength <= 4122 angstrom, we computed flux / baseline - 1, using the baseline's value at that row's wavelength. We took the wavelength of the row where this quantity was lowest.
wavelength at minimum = 4103 angstrom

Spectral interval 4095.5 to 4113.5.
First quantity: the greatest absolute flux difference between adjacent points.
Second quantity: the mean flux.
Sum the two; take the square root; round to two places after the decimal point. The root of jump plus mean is 5.91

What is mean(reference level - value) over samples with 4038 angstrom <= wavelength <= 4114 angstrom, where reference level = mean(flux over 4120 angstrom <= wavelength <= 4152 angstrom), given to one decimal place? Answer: 2.1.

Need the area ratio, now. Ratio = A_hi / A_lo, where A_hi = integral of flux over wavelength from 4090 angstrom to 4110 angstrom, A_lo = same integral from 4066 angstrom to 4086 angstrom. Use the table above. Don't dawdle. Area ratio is 1.04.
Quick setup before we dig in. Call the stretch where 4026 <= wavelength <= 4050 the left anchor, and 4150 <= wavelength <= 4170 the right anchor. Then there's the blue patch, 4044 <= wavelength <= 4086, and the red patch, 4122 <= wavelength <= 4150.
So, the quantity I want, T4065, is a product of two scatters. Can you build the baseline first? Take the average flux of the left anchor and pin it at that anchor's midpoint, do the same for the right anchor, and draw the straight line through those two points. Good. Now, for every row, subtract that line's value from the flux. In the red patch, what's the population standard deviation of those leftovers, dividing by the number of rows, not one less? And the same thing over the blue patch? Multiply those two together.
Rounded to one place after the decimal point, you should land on 2.7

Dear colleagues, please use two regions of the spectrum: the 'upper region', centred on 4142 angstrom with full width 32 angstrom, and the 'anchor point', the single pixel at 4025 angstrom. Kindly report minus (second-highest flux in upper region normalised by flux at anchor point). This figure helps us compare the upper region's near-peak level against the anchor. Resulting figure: -1.04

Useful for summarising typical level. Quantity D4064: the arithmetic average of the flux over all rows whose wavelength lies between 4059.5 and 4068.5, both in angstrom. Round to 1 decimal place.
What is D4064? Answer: 28.8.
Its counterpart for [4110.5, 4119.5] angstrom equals 33.3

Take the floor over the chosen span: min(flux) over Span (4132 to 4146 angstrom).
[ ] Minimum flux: 30.98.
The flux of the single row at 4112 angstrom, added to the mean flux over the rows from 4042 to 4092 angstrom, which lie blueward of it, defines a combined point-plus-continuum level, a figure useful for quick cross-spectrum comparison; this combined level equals 63.5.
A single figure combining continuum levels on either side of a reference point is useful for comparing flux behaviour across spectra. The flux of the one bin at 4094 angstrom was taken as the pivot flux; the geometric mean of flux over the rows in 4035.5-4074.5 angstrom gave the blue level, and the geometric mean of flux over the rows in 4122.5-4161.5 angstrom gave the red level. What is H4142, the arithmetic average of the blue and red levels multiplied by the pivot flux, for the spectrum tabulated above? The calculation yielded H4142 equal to 1050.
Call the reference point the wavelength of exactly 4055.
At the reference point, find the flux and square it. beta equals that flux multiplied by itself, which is 765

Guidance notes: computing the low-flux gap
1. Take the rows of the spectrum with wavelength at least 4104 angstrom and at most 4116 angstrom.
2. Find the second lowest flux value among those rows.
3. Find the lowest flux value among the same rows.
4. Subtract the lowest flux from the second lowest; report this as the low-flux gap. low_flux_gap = 2.4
